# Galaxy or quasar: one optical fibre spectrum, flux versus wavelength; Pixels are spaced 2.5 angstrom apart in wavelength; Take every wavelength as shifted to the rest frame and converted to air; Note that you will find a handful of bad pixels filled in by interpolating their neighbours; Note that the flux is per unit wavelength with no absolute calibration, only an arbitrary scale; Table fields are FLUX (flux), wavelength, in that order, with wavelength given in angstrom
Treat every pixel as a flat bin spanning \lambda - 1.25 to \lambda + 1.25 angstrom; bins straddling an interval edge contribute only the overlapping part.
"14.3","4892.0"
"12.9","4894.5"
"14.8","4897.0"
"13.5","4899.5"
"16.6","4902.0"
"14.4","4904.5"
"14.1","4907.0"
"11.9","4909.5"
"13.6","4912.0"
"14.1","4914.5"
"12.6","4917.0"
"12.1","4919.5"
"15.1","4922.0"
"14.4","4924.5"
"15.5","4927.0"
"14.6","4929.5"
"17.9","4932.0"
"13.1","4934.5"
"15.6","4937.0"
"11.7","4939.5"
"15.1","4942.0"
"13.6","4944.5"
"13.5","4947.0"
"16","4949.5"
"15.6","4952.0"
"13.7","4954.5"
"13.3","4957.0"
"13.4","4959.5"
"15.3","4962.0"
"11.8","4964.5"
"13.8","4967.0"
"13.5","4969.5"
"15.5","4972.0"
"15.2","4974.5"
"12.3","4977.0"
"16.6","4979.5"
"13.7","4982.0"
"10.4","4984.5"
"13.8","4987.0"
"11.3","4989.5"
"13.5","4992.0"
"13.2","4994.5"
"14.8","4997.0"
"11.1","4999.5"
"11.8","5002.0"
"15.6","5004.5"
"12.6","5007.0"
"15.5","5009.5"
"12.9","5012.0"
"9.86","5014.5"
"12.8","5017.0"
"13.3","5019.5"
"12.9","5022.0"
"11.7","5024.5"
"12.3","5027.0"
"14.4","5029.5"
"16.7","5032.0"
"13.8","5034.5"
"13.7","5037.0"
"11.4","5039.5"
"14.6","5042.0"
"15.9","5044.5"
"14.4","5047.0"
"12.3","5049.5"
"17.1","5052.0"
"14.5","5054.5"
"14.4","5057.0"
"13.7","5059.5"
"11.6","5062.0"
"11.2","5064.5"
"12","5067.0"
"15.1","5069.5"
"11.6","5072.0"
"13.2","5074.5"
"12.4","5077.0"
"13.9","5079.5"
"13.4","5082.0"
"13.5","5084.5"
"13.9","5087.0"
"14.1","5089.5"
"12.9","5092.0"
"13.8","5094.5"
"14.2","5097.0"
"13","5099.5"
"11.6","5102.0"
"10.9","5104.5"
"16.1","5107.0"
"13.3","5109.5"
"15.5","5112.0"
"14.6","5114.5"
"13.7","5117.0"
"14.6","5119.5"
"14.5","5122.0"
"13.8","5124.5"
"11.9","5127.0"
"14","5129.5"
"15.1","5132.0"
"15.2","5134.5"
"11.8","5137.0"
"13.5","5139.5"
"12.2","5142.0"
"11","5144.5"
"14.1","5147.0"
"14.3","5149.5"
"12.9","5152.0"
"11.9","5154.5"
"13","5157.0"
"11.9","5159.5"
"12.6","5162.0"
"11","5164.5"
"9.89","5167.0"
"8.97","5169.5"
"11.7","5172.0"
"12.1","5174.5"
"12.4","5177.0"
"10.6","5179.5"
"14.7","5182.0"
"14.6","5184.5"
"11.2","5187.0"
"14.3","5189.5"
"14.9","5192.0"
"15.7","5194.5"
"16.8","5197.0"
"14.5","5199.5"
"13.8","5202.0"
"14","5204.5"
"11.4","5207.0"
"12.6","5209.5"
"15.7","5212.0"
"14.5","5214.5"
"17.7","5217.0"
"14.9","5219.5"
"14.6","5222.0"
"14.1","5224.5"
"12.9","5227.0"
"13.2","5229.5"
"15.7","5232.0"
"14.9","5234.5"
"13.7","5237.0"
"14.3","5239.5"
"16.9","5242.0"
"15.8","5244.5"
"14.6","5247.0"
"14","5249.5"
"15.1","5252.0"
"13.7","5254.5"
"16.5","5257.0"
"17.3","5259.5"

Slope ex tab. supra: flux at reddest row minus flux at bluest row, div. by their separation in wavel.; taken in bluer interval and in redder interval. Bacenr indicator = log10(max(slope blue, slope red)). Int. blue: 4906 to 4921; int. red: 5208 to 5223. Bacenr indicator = -0.80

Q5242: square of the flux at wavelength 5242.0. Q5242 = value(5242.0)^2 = 286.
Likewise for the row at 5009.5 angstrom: 240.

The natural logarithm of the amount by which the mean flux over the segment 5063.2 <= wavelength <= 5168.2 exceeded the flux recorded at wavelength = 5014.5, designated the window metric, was 1.2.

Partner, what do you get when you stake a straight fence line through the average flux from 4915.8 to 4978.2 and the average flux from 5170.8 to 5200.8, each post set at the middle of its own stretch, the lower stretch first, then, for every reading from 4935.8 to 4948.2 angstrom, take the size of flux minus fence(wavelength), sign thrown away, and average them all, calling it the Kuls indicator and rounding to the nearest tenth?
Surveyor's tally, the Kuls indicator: 1.2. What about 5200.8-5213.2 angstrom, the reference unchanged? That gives 1.2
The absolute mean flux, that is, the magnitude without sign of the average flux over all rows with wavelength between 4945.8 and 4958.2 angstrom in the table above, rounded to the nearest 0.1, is 14.4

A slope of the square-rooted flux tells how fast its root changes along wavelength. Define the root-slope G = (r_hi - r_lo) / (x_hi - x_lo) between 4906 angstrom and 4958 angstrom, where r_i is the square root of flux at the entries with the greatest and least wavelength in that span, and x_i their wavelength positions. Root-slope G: -0.0022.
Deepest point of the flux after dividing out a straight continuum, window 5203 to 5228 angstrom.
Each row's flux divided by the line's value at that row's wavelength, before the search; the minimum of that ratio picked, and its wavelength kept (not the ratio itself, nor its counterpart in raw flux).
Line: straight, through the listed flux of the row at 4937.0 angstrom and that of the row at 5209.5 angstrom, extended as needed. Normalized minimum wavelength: 5207.0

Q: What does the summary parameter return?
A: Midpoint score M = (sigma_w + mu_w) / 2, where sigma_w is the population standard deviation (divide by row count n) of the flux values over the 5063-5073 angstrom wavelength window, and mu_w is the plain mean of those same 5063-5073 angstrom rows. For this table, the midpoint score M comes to 7.01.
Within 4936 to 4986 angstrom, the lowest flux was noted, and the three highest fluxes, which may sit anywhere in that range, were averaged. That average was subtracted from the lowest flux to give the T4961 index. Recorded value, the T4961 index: -5.7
